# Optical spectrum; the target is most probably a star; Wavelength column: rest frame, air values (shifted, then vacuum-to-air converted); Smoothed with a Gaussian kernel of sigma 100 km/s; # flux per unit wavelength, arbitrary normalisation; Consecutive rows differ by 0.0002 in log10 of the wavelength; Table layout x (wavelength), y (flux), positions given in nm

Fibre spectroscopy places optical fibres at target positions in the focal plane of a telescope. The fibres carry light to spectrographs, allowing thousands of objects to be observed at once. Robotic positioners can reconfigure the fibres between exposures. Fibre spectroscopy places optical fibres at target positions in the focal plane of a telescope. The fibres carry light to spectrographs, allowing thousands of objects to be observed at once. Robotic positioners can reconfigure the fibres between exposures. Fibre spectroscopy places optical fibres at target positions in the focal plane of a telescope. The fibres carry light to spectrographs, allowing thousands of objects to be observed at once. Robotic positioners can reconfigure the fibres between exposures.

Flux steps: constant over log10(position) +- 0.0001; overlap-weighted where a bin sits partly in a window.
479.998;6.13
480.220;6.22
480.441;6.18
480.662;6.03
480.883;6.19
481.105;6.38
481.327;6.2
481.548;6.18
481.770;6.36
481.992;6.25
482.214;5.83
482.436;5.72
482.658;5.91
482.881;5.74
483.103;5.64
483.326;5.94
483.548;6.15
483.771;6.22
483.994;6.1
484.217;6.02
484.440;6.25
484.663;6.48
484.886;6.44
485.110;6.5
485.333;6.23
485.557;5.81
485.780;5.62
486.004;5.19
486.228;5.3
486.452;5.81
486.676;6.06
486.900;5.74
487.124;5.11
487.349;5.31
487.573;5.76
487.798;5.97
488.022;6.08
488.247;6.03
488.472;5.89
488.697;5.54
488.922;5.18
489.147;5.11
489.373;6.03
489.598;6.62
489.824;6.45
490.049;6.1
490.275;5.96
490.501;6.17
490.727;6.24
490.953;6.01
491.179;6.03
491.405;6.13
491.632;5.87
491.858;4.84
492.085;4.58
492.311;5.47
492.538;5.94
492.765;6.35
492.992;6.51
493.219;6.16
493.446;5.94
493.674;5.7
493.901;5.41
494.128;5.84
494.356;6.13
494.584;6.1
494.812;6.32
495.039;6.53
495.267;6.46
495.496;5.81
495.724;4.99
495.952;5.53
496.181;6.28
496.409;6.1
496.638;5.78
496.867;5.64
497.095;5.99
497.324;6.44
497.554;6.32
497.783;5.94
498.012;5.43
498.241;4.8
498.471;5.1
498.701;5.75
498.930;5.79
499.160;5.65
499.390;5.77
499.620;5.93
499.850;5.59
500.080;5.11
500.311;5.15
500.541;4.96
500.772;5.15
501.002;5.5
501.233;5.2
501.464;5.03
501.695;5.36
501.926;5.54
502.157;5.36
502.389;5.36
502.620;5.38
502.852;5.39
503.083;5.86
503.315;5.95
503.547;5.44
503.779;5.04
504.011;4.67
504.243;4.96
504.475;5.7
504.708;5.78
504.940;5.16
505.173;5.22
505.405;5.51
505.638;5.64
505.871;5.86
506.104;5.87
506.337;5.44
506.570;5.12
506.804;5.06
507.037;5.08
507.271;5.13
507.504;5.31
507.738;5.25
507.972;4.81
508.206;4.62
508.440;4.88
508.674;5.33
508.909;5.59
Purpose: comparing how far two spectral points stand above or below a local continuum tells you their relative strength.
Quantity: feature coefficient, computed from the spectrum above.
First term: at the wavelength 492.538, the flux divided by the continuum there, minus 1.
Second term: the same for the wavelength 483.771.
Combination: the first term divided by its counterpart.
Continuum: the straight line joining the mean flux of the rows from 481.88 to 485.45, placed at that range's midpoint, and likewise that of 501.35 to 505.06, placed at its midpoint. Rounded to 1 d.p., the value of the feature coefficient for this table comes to 1.4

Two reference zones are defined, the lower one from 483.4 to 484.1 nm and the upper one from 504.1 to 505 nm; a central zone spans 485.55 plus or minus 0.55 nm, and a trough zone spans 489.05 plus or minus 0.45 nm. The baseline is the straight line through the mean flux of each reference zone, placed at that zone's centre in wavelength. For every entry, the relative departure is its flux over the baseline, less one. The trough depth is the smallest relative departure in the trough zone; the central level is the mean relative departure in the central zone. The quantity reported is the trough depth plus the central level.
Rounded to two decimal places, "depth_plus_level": -0.18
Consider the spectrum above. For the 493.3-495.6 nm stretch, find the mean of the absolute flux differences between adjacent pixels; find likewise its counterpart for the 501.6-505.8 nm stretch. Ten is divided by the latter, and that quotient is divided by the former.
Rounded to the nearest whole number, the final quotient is 142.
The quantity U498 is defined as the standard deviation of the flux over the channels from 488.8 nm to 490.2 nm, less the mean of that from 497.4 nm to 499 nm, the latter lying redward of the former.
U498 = -5.0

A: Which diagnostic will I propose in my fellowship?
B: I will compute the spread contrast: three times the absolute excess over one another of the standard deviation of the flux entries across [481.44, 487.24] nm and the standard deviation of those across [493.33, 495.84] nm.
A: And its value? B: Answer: 0.2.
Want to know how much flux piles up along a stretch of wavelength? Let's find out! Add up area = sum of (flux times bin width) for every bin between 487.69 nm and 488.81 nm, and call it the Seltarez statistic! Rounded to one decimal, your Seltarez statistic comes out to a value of 6.6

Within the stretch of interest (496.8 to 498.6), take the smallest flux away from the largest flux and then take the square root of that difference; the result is 1.28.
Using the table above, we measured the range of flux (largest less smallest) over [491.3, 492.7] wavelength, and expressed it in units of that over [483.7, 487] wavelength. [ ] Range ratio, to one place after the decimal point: 1.2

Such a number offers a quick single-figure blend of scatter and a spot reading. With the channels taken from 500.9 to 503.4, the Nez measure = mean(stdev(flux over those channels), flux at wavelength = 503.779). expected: 2.65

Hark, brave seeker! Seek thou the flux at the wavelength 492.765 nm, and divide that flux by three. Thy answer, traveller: 2.12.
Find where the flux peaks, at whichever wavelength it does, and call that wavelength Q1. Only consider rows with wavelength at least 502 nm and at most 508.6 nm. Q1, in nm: 503.315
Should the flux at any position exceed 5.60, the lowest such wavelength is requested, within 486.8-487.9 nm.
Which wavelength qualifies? 486.900 nm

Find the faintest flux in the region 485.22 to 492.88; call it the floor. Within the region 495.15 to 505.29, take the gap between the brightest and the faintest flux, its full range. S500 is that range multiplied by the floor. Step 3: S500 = 8.2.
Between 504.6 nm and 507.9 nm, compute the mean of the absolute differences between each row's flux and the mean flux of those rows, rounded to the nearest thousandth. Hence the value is 0.253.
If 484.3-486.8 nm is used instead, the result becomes 0.387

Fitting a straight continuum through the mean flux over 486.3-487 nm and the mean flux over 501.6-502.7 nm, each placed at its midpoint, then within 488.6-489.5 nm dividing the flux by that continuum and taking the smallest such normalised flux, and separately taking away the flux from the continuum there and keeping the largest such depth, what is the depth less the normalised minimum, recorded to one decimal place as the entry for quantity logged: -0.2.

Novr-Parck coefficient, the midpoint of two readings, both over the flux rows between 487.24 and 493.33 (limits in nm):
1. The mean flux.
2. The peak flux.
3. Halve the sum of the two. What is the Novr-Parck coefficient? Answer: 6.24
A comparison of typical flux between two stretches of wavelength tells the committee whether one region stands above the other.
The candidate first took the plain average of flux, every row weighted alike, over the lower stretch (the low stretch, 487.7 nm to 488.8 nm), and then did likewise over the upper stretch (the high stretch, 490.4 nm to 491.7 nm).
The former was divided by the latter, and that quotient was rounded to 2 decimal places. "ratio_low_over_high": 0.97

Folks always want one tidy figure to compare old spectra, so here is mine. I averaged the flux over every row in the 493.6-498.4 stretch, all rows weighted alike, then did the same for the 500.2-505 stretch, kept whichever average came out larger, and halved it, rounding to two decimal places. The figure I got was 2.94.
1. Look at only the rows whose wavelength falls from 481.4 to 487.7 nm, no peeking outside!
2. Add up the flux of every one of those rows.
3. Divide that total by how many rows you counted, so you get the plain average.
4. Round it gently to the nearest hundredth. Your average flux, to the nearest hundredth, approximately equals 5.92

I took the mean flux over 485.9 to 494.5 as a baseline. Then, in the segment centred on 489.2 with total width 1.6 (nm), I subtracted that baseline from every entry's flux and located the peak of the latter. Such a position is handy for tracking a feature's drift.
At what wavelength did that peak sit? 489.598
